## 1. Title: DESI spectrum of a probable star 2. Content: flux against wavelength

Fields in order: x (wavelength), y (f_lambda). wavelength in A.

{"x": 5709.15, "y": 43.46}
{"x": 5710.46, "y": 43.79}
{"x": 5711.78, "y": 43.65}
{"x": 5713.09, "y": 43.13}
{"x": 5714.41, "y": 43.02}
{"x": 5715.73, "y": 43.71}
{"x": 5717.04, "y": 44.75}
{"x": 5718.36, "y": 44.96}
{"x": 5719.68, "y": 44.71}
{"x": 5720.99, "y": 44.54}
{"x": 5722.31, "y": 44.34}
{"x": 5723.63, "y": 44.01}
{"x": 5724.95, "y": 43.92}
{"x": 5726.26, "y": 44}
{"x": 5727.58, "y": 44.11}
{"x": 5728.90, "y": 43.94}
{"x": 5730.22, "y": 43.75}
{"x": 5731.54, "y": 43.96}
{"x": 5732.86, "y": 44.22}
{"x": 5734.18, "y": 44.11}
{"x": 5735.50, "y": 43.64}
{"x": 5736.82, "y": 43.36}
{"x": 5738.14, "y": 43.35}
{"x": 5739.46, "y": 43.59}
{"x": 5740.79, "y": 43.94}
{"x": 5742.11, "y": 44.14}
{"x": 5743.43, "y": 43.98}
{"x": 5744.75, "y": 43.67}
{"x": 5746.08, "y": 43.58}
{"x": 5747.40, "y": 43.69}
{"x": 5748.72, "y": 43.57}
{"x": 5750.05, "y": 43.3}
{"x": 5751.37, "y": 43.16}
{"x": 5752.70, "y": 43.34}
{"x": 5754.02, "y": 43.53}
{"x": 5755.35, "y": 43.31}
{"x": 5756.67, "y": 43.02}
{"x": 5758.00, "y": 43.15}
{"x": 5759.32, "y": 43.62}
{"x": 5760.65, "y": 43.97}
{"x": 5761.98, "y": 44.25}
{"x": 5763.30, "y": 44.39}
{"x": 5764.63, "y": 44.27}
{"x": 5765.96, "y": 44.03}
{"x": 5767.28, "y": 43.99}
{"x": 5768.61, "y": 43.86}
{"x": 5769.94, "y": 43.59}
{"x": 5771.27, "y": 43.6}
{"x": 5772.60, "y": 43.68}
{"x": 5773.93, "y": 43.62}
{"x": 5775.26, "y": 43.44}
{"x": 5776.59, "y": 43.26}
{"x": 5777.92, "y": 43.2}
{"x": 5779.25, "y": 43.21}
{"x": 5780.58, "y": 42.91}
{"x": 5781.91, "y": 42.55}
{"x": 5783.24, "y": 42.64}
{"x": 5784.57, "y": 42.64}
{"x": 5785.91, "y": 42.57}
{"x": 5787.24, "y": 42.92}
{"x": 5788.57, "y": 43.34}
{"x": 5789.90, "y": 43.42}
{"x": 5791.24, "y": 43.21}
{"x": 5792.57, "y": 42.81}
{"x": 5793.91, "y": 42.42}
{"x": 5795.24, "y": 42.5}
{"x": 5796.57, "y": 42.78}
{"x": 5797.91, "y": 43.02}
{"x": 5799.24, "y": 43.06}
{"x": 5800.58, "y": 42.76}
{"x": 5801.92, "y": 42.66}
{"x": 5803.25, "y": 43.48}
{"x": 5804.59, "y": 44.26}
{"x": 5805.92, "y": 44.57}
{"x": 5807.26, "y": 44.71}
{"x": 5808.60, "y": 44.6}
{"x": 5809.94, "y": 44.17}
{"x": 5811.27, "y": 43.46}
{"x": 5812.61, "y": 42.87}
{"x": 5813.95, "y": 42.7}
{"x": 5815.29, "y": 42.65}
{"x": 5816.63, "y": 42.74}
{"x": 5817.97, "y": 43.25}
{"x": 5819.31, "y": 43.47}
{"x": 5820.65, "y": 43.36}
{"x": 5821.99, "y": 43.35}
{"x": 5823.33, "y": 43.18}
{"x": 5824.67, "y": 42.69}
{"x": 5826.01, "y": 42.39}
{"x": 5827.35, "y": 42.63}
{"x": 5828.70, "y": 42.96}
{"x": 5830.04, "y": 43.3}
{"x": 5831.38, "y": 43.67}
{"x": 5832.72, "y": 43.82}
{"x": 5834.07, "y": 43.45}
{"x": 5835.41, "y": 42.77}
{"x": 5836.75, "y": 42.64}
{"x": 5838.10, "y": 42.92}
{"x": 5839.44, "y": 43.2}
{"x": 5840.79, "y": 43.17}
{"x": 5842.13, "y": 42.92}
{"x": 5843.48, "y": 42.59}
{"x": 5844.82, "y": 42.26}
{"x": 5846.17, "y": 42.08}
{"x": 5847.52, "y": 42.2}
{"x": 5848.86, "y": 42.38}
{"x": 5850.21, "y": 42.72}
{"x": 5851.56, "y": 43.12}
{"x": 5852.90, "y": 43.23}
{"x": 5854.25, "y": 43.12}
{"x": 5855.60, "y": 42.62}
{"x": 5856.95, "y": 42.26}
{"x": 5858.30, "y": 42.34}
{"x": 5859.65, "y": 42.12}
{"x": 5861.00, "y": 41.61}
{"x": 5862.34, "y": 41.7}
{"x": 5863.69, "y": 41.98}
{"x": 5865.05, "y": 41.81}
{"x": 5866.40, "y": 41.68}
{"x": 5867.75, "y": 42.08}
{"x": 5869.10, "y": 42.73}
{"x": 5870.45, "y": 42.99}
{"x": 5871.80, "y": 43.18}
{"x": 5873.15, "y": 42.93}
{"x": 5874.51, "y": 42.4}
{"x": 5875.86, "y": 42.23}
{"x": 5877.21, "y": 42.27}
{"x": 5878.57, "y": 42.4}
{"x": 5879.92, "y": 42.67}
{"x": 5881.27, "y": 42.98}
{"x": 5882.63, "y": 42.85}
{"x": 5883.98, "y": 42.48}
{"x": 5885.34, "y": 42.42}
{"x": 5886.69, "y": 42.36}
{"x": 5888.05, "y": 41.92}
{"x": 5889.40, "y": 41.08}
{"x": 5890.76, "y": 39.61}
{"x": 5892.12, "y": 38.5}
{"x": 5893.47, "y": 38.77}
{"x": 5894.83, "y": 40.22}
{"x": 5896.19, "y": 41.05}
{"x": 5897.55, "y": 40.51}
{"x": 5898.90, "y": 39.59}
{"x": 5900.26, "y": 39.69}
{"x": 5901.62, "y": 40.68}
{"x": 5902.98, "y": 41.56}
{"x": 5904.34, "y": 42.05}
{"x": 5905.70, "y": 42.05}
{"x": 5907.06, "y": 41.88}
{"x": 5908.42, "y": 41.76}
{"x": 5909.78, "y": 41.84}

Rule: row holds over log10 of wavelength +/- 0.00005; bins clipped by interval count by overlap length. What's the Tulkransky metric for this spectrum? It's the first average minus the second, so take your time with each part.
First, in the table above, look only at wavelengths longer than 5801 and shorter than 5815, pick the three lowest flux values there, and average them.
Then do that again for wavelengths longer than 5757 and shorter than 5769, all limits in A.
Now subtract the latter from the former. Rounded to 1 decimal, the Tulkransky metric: -0.8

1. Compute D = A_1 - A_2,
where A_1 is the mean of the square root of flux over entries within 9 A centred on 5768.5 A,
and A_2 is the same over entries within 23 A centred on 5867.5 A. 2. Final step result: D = 0.12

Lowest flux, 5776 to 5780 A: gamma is 43.2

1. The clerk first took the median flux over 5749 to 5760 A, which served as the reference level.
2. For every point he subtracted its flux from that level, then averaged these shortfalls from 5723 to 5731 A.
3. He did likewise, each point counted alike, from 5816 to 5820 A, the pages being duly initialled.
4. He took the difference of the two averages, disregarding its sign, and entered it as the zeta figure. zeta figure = 0.80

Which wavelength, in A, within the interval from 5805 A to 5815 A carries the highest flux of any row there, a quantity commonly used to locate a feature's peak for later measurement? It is 5807.26 A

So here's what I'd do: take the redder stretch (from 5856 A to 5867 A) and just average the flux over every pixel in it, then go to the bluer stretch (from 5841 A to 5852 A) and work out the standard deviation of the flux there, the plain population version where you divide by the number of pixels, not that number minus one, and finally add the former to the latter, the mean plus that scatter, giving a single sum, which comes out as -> 42.3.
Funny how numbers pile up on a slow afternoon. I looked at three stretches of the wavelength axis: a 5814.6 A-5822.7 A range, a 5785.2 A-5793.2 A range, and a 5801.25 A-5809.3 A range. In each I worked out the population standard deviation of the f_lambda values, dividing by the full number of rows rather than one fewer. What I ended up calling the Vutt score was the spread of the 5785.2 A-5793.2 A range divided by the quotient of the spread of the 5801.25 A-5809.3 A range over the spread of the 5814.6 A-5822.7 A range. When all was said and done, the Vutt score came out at 0.13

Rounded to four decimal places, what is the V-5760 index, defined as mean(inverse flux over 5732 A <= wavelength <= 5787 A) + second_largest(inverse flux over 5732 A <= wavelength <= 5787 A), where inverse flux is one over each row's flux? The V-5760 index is 0.0465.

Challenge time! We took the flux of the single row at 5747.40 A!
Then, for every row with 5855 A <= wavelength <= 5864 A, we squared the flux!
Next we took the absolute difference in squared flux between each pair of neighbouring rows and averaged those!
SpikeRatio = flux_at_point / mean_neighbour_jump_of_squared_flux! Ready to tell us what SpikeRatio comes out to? 2.02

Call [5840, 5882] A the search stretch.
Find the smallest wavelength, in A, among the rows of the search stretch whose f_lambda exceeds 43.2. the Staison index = 5852.90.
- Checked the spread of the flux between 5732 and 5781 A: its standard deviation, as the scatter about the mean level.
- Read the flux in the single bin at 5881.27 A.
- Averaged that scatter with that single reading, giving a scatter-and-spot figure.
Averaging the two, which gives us 21.7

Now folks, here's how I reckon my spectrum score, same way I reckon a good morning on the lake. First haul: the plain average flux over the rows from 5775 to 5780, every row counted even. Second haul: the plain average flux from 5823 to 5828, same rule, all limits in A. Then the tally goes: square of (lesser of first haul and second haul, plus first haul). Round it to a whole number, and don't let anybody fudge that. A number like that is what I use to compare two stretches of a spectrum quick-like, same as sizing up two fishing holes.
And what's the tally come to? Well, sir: 7396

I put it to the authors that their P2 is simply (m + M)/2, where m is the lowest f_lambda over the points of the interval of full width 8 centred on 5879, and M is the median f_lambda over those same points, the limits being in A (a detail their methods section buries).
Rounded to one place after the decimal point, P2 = 42.4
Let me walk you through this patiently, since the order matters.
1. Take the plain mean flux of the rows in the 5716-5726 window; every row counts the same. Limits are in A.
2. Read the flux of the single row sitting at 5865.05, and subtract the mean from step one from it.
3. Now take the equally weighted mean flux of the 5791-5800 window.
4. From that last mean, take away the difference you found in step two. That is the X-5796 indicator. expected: 45.5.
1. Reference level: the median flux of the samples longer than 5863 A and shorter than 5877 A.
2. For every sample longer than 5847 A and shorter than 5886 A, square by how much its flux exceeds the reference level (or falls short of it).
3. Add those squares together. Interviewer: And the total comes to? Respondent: 7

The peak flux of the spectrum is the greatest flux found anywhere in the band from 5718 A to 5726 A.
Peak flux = 44.96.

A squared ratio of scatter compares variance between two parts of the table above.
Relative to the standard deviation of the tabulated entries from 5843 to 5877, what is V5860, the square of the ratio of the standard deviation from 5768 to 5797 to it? 0.8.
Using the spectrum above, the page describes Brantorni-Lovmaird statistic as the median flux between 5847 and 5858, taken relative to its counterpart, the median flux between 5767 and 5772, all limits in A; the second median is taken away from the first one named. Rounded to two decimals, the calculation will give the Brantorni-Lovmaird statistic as -1.06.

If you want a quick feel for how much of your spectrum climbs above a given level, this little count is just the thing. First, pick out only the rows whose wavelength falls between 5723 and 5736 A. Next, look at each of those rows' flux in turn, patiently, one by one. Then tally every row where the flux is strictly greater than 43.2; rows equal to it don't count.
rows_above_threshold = 10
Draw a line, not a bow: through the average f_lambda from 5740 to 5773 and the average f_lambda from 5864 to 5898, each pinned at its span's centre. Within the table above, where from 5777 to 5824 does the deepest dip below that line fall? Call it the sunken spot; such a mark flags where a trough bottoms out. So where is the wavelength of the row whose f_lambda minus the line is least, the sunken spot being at 5781.91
